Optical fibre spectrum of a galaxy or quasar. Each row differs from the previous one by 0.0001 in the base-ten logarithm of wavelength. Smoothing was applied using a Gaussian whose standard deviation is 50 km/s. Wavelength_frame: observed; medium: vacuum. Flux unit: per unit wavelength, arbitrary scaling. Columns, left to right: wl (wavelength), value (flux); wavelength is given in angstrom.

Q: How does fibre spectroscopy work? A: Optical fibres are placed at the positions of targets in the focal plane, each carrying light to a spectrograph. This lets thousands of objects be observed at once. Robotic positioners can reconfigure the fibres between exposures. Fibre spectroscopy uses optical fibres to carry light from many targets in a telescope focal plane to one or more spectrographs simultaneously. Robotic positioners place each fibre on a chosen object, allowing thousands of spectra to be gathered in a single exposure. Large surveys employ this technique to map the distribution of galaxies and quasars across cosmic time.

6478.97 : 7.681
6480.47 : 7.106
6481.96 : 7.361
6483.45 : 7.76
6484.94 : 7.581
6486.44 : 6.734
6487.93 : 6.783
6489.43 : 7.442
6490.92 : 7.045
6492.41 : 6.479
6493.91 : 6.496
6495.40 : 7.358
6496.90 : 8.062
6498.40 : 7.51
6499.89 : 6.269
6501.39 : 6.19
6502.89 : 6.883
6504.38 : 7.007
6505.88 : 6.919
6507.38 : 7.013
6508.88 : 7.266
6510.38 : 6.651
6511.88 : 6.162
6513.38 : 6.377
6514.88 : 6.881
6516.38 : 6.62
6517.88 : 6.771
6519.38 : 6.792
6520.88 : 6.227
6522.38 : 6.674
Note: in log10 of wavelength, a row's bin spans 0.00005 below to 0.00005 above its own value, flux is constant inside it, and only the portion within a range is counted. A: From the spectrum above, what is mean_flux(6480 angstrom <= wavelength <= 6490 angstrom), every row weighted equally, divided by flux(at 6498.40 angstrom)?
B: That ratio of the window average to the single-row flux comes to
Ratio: 0.97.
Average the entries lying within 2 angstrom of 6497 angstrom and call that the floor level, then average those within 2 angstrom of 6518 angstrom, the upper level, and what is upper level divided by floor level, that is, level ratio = 0.880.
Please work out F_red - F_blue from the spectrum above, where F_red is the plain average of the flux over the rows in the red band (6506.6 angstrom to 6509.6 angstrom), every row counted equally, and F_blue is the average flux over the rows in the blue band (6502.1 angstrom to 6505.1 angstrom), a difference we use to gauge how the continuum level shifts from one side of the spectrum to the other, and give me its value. 0.2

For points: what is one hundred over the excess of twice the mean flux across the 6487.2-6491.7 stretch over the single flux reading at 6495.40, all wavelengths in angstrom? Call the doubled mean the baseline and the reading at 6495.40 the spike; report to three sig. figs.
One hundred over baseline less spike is 14.7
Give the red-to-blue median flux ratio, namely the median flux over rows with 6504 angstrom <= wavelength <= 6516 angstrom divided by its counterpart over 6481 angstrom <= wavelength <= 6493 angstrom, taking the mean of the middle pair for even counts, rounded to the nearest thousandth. 0.958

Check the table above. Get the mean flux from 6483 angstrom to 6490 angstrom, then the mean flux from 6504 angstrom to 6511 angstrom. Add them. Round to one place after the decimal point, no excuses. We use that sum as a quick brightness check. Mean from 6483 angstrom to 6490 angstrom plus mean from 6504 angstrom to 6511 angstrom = 14.2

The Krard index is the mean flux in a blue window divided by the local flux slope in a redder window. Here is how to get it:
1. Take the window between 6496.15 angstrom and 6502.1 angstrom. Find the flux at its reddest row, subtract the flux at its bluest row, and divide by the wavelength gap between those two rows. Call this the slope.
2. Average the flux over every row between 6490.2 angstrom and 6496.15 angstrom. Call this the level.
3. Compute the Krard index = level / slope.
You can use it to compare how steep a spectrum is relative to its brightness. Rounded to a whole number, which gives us -16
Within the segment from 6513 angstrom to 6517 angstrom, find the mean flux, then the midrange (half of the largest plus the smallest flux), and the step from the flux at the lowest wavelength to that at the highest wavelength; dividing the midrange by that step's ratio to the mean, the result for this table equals 181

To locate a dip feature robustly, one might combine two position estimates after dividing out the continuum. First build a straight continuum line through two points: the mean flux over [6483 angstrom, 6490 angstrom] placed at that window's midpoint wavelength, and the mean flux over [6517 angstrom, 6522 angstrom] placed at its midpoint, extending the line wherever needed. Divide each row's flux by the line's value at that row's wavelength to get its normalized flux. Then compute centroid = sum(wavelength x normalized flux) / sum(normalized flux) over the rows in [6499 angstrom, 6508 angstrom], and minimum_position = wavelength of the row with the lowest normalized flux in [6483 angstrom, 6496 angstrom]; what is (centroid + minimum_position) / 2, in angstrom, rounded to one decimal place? 6498.1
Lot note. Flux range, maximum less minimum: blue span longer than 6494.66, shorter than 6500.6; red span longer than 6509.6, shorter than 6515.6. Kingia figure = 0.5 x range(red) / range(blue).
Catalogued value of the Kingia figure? 0.20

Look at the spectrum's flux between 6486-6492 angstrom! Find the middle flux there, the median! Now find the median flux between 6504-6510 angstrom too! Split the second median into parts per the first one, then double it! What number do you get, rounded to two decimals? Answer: 2.03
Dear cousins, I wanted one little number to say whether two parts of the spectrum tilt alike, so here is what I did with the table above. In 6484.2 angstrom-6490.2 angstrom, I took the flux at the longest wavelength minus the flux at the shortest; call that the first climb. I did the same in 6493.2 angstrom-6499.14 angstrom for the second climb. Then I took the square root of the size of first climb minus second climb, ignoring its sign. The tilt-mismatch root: 1.07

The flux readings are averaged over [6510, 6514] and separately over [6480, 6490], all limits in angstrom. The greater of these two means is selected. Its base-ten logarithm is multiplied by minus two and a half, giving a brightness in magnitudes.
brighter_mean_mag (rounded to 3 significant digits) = -2.15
